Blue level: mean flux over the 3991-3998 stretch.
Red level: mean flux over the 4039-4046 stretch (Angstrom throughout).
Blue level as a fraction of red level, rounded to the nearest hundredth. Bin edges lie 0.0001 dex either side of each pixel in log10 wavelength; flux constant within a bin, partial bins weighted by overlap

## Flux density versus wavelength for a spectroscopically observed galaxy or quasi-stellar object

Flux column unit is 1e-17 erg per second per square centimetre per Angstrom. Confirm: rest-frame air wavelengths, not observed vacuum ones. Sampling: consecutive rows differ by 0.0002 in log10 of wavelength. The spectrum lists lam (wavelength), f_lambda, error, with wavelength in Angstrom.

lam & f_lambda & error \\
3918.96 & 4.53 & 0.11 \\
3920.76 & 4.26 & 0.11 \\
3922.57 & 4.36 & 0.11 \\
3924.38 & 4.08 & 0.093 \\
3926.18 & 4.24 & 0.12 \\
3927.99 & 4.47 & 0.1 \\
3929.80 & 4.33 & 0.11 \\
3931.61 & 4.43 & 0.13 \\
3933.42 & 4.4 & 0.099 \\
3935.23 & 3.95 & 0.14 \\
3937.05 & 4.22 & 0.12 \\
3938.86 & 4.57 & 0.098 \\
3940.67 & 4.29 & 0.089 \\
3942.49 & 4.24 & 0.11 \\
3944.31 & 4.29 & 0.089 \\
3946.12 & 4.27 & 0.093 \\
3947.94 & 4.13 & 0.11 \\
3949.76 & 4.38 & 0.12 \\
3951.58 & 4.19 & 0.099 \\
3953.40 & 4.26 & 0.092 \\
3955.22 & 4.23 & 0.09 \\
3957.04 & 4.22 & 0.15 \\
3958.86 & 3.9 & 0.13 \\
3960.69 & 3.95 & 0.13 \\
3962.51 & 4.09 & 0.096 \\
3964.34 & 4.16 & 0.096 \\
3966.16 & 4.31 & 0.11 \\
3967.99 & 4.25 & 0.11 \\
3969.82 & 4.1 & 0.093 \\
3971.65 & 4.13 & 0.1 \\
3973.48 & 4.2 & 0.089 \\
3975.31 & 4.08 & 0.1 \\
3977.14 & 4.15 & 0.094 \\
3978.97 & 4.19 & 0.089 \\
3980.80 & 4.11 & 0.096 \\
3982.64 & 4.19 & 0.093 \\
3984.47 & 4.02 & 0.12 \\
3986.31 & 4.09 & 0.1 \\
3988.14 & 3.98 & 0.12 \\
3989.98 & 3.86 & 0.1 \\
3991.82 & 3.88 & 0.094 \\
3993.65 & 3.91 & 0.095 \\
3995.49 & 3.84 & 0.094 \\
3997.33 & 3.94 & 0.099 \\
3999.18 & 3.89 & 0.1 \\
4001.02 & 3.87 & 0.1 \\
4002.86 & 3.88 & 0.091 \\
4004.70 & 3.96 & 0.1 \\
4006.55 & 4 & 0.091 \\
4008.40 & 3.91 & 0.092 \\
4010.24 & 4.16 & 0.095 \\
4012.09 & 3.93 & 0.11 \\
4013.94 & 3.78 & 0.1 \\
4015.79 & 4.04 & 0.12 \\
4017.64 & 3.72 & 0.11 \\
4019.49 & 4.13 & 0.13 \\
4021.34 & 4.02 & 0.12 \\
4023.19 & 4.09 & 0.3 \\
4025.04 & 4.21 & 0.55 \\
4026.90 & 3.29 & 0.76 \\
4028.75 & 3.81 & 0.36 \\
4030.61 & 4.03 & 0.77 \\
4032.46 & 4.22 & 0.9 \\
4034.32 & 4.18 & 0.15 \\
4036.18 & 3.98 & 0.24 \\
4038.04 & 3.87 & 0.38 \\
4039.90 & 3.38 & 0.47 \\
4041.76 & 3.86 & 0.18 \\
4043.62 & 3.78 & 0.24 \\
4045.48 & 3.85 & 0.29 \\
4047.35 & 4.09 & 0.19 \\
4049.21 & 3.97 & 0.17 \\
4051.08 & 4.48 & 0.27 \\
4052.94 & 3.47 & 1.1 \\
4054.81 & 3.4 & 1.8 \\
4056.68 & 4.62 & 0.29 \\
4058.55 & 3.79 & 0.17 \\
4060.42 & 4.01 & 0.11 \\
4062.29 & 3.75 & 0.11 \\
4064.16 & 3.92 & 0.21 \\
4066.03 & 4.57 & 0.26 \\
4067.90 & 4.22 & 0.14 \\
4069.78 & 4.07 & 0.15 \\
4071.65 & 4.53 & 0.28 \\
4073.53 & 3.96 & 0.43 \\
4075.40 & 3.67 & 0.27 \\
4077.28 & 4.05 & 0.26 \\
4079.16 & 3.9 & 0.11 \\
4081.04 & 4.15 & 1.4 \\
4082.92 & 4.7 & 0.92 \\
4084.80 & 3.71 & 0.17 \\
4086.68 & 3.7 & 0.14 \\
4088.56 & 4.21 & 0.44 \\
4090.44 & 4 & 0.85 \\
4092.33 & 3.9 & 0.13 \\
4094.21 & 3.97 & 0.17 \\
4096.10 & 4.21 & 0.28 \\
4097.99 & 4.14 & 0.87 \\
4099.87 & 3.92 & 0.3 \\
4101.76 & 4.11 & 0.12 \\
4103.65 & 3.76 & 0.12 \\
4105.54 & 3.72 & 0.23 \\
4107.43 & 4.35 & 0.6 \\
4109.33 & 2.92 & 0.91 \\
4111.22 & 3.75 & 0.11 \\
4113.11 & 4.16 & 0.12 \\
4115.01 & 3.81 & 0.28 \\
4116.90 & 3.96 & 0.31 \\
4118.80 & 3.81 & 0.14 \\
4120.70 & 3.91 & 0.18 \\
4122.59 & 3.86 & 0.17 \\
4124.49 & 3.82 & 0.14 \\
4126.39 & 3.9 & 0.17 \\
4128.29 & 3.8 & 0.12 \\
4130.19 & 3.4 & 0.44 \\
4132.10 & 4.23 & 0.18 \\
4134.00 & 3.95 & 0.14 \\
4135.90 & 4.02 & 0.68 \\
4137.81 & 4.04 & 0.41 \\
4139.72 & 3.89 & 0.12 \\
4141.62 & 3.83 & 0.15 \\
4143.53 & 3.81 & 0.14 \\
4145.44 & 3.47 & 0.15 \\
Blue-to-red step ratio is 1.05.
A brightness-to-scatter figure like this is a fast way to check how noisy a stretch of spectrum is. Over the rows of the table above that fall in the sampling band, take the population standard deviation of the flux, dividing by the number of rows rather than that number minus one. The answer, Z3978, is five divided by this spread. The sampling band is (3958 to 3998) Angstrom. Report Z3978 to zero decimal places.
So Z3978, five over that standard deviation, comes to 38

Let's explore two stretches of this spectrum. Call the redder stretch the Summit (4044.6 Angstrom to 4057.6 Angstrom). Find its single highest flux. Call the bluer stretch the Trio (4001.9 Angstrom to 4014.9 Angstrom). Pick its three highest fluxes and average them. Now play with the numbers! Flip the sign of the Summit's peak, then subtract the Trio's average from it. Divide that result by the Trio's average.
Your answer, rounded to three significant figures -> -2.14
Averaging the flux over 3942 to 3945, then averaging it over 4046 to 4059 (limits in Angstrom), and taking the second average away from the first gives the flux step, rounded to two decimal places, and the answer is 0.29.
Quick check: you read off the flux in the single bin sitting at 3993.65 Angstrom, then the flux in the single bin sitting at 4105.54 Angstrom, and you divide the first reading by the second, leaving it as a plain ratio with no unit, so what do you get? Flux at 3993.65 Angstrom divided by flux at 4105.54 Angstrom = 1.05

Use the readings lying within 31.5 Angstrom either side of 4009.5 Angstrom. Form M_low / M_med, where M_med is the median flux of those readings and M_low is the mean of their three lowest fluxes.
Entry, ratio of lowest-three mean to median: 0.87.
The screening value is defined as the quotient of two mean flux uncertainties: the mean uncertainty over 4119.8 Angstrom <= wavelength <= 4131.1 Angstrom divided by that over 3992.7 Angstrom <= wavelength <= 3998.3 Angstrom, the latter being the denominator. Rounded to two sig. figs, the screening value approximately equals 2.1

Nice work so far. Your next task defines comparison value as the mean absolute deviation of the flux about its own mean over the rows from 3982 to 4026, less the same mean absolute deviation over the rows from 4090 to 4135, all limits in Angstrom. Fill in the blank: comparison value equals -0.083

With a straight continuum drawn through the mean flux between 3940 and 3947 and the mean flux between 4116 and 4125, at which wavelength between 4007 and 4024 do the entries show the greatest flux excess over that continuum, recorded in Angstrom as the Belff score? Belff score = 4010.24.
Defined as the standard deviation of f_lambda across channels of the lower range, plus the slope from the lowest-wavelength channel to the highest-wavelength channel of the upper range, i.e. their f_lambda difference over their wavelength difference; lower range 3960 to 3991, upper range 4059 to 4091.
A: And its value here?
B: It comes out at 0.11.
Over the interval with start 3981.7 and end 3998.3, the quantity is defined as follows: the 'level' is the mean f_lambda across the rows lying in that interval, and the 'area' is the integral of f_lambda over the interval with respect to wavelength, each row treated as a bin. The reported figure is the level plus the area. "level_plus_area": 70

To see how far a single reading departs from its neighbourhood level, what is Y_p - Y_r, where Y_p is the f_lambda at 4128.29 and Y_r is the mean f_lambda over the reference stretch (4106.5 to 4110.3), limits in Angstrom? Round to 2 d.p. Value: 0.17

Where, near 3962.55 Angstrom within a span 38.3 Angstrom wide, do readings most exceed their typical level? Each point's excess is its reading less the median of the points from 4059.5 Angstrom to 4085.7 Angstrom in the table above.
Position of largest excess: 3949.76 Angstrom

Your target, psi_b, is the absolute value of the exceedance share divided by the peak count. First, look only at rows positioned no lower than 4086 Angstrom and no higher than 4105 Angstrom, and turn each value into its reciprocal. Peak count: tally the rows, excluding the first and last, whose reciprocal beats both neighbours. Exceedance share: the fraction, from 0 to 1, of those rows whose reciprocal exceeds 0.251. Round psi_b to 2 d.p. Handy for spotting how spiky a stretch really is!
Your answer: 0.25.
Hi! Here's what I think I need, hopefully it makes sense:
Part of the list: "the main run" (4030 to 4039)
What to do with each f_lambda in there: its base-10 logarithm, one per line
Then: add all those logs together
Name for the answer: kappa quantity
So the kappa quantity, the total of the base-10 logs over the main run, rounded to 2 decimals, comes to 3.04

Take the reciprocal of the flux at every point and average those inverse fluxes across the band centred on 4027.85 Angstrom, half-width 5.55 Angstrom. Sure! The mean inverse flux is 0.256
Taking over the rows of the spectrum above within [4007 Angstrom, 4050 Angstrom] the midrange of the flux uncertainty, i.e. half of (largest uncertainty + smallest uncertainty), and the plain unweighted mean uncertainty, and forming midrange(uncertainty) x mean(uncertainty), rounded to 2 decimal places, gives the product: 0.15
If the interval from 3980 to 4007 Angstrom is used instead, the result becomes 0.01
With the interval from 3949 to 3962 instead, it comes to 0.01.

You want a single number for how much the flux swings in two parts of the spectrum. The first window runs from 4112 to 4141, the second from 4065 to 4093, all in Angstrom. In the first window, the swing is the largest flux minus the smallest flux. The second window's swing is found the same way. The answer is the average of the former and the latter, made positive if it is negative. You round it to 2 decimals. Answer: 0.93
